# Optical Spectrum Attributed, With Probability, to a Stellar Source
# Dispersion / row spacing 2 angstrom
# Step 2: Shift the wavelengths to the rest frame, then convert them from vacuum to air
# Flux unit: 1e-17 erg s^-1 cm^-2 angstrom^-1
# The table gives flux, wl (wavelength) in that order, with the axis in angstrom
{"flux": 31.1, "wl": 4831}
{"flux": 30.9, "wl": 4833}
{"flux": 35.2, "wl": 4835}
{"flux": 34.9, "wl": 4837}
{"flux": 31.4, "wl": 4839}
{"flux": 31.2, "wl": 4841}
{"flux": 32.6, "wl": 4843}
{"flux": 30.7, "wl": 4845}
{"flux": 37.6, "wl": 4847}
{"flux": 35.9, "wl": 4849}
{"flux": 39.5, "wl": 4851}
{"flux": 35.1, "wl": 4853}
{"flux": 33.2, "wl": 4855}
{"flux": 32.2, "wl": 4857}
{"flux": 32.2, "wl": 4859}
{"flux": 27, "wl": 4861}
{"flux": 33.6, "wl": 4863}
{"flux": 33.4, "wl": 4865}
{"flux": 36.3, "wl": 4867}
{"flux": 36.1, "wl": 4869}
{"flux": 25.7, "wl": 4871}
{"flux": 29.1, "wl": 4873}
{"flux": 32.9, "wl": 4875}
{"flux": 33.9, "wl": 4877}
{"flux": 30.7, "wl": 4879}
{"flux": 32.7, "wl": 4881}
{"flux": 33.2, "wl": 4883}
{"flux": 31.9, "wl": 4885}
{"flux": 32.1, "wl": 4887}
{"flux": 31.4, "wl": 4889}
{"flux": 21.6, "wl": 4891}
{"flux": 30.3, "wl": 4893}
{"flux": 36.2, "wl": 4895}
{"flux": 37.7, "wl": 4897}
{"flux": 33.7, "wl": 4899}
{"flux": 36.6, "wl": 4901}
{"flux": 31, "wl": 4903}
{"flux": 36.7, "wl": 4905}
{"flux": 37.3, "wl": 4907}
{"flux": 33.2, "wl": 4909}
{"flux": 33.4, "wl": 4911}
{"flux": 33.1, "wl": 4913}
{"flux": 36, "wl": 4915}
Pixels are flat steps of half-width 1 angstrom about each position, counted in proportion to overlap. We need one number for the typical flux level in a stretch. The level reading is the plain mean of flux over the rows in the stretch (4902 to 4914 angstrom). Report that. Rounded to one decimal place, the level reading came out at 34.1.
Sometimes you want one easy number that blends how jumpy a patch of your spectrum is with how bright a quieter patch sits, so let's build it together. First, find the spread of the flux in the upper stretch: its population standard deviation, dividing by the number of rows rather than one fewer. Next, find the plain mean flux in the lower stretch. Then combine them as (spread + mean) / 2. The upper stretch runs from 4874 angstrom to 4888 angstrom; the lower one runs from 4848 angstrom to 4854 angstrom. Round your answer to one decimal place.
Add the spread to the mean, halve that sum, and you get 18.9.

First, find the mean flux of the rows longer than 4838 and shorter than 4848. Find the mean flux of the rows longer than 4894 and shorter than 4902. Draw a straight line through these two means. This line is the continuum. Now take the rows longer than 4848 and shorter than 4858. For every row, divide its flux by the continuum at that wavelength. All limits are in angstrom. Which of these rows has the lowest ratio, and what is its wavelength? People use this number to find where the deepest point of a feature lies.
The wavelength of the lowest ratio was 4857 angstrom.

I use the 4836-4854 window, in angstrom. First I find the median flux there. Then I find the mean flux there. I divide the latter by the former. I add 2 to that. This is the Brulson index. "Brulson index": 2.983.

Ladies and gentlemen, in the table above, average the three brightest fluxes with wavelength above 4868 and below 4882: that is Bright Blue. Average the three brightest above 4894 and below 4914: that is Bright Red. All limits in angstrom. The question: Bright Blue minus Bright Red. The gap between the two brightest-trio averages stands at -3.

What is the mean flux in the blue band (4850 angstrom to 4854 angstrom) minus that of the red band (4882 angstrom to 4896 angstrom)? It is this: 6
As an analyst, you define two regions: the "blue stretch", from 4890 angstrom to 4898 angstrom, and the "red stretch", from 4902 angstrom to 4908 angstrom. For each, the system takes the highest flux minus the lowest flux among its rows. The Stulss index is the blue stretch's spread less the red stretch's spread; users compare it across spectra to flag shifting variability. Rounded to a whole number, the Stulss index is 10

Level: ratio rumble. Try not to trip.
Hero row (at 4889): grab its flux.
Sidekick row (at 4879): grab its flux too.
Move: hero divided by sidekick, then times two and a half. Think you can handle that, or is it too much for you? 2.56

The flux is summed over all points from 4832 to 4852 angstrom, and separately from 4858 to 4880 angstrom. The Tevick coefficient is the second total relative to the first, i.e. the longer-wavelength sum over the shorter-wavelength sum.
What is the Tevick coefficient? 1.0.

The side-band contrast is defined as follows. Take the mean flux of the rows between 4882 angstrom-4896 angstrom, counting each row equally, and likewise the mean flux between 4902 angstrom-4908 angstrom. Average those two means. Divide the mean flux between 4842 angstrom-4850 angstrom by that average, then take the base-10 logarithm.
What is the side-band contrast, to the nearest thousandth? 0.016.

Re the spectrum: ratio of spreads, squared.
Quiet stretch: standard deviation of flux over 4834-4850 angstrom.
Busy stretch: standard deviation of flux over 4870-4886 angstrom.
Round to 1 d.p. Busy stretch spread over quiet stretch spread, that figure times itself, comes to 1.1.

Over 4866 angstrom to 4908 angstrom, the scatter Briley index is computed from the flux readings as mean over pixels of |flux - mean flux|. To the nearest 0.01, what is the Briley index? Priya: 2.92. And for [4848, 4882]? 2.45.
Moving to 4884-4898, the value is 3.29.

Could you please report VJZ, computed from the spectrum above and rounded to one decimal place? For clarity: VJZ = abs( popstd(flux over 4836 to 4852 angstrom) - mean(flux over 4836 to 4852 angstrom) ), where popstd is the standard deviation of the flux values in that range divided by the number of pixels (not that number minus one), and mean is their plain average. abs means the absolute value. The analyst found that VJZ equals 31.2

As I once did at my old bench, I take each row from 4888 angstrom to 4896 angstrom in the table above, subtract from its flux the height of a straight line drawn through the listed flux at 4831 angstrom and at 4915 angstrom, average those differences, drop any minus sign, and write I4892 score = 4.8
